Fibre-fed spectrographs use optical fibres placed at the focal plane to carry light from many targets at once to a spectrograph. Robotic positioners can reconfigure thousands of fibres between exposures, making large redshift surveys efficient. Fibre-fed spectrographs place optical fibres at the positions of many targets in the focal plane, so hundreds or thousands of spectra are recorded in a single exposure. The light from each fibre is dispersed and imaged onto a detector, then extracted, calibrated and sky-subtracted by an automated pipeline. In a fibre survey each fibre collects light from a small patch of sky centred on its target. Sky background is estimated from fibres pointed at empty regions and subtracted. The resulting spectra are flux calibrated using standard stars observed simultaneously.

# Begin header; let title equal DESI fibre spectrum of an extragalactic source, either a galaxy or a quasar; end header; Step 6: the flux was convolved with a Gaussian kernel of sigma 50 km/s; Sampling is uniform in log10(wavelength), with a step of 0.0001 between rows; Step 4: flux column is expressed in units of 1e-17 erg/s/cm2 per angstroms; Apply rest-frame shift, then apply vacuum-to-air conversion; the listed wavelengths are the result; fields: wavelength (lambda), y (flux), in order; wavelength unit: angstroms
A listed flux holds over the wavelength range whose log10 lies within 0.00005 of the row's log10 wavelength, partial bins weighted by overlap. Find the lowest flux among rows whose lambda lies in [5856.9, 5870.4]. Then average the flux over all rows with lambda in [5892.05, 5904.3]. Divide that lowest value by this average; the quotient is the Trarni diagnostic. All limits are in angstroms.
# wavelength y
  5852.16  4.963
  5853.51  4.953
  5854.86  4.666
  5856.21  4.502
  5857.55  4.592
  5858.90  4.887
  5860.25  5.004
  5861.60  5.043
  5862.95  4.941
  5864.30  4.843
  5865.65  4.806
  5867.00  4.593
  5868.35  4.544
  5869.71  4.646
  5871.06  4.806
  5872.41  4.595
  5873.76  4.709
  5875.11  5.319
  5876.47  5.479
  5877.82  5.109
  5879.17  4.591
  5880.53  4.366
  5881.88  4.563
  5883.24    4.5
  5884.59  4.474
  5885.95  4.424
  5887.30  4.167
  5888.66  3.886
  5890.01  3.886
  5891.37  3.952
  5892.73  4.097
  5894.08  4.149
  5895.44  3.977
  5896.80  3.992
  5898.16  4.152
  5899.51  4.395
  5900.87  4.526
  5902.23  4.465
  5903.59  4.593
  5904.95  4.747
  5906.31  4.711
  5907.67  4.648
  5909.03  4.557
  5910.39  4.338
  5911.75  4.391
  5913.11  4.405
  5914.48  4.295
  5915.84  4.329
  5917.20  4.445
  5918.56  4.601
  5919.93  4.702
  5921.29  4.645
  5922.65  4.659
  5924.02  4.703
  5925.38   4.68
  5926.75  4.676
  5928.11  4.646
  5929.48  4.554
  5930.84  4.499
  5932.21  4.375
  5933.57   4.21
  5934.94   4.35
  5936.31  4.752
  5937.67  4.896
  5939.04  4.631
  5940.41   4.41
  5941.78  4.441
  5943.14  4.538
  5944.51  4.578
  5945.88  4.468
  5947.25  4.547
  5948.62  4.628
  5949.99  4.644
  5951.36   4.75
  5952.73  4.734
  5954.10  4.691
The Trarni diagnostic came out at 1.07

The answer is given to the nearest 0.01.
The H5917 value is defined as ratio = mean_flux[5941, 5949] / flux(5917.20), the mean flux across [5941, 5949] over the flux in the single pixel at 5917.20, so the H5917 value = 1.02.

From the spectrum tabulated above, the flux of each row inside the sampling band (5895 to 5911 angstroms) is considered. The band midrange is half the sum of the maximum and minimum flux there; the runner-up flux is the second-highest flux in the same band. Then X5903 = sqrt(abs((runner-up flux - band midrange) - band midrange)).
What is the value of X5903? 2.00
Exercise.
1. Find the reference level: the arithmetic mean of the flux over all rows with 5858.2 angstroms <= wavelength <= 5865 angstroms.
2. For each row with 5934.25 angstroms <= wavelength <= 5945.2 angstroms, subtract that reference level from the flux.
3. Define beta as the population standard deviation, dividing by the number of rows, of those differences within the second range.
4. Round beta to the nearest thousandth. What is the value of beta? 0.171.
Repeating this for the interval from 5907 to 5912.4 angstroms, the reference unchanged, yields 0.125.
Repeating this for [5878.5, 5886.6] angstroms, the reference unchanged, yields 0.077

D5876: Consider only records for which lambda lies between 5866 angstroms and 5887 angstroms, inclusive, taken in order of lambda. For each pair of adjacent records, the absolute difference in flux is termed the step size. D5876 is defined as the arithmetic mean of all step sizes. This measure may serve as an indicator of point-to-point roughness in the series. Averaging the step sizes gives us 0.20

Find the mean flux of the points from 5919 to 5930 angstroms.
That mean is 4.66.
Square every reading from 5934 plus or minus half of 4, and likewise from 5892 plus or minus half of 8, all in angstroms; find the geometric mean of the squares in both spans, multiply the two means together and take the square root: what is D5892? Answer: 17.2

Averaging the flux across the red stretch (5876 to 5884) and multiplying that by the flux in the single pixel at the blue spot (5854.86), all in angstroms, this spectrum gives 22.2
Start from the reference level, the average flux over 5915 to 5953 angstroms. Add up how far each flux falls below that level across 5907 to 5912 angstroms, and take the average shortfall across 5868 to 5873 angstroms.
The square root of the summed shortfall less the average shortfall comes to 0.66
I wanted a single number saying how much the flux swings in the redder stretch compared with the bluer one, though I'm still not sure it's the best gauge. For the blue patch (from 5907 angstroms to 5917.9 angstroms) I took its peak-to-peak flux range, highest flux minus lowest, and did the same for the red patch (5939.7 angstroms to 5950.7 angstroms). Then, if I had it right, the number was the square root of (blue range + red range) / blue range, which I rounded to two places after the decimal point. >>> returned 1.29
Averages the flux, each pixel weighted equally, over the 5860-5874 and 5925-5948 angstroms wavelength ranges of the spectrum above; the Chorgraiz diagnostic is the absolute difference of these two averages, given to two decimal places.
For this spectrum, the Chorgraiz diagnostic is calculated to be 0.23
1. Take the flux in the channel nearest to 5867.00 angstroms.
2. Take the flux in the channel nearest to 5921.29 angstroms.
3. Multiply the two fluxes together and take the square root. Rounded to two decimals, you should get 4.62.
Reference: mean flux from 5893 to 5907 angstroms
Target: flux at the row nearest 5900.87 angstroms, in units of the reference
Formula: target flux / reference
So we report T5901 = 1.04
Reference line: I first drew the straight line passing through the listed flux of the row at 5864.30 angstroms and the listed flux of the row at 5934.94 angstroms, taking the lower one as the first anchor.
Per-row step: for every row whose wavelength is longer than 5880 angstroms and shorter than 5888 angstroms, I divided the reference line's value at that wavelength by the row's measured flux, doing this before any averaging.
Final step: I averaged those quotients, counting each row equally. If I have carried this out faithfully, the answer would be 1.07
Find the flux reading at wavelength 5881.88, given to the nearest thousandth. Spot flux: 4.563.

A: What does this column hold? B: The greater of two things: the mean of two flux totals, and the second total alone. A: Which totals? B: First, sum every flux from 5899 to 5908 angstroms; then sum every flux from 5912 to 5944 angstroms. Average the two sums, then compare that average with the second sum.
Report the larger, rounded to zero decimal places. 104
